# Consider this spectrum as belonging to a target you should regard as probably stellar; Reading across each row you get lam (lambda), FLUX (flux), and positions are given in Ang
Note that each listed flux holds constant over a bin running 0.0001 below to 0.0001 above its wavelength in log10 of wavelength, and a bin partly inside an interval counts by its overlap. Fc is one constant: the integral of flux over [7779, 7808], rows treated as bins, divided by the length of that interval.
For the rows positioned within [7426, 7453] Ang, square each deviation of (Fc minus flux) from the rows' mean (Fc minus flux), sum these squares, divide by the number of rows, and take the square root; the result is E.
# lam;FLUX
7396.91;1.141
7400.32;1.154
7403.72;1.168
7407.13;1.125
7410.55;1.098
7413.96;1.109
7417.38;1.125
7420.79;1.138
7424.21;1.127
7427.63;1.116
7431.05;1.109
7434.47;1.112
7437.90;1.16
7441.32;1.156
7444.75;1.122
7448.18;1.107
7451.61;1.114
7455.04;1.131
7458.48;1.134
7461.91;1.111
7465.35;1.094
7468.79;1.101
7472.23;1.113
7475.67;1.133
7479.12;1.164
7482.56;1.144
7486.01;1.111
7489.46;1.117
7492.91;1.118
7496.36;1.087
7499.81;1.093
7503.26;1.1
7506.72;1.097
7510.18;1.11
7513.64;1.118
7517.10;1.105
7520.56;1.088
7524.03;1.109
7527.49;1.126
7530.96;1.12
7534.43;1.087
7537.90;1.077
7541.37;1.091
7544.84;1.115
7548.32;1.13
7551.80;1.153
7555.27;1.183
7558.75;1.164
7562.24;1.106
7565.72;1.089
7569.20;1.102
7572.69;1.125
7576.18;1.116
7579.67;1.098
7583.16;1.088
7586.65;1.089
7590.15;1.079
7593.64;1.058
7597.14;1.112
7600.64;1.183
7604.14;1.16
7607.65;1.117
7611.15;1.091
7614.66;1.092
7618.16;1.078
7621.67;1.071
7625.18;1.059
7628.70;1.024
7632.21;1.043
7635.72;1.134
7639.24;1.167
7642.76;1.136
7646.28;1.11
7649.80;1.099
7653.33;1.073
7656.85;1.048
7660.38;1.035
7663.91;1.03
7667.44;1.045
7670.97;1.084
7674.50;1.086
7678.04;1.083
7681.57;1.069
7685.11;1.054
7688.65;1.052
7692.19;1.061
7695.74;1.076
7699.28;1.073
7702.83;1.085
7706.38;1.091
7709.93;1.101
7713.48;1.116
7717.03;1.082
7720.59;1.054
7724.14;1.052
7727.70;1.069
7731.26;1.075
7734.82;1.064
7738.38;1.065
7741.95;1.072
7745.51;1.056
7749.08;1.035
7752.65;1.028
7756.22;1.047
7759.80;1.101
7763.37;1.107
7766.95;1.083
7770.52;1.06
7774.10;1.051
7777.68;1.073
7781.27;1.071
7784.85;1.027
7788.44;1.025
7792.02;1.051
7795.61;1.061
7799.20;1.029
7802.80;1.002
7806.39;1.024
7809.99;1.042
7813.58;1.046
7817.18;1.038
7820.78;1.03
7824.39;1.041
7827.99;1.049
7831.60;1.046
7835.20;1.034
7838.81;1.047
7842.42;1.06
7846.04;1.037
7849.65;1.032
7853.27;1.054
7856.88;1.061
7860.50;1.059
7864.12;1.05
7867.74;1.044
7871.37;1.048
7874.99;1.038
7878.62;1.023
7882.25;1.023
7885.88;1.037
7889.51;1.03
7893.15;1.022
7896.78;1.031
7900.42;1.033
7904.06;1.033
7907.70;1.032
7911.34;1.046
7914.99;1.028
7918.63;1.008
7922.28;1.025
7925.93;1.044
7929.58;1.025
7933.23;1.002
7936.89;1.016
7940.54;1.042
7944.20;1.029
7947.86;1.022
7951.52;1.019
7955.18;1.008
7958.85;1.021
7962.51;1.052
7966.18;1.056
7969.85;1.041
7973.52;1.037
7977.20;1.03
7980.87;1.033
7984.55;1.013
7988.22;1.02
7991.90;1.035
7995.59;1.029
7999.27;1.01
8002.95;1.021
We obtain 0.020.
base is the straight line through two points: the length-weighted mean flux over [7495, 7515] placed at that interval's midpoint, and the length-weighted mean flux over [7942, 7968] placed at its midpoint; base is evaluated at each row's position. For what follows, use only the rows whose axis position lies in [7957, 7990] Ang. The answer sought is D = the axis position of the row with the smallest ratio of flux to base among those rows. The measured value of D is 7984.55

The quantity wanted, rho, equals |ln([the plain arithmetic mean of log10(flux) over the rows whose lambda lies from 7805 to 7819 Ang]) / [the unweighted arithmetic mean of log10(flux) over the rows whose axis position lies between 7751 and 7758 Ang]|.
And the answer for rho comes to 259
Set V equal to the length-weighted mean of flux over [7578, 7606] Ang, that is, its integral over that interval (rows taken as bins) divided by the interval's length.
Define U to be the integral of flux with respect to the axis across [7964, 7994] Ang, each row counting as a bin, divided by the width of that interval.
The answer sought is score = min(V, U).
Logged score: 1.03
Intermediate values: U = 1.03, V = 1.11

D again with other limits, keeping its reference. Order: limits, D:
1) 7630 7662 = 7660.38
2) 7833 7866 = 7835.20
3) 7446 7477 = 7465.35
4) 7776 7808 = 7802.80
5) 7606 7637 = 7628.70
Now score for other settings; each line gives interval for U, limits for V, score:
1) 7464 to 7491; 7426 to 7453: 1.12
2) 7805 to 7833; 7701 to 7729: 1.04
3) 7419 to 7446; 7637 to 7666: 1.09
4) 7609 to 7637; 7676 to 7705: 1.07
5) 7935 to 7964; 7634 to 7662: 1.03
